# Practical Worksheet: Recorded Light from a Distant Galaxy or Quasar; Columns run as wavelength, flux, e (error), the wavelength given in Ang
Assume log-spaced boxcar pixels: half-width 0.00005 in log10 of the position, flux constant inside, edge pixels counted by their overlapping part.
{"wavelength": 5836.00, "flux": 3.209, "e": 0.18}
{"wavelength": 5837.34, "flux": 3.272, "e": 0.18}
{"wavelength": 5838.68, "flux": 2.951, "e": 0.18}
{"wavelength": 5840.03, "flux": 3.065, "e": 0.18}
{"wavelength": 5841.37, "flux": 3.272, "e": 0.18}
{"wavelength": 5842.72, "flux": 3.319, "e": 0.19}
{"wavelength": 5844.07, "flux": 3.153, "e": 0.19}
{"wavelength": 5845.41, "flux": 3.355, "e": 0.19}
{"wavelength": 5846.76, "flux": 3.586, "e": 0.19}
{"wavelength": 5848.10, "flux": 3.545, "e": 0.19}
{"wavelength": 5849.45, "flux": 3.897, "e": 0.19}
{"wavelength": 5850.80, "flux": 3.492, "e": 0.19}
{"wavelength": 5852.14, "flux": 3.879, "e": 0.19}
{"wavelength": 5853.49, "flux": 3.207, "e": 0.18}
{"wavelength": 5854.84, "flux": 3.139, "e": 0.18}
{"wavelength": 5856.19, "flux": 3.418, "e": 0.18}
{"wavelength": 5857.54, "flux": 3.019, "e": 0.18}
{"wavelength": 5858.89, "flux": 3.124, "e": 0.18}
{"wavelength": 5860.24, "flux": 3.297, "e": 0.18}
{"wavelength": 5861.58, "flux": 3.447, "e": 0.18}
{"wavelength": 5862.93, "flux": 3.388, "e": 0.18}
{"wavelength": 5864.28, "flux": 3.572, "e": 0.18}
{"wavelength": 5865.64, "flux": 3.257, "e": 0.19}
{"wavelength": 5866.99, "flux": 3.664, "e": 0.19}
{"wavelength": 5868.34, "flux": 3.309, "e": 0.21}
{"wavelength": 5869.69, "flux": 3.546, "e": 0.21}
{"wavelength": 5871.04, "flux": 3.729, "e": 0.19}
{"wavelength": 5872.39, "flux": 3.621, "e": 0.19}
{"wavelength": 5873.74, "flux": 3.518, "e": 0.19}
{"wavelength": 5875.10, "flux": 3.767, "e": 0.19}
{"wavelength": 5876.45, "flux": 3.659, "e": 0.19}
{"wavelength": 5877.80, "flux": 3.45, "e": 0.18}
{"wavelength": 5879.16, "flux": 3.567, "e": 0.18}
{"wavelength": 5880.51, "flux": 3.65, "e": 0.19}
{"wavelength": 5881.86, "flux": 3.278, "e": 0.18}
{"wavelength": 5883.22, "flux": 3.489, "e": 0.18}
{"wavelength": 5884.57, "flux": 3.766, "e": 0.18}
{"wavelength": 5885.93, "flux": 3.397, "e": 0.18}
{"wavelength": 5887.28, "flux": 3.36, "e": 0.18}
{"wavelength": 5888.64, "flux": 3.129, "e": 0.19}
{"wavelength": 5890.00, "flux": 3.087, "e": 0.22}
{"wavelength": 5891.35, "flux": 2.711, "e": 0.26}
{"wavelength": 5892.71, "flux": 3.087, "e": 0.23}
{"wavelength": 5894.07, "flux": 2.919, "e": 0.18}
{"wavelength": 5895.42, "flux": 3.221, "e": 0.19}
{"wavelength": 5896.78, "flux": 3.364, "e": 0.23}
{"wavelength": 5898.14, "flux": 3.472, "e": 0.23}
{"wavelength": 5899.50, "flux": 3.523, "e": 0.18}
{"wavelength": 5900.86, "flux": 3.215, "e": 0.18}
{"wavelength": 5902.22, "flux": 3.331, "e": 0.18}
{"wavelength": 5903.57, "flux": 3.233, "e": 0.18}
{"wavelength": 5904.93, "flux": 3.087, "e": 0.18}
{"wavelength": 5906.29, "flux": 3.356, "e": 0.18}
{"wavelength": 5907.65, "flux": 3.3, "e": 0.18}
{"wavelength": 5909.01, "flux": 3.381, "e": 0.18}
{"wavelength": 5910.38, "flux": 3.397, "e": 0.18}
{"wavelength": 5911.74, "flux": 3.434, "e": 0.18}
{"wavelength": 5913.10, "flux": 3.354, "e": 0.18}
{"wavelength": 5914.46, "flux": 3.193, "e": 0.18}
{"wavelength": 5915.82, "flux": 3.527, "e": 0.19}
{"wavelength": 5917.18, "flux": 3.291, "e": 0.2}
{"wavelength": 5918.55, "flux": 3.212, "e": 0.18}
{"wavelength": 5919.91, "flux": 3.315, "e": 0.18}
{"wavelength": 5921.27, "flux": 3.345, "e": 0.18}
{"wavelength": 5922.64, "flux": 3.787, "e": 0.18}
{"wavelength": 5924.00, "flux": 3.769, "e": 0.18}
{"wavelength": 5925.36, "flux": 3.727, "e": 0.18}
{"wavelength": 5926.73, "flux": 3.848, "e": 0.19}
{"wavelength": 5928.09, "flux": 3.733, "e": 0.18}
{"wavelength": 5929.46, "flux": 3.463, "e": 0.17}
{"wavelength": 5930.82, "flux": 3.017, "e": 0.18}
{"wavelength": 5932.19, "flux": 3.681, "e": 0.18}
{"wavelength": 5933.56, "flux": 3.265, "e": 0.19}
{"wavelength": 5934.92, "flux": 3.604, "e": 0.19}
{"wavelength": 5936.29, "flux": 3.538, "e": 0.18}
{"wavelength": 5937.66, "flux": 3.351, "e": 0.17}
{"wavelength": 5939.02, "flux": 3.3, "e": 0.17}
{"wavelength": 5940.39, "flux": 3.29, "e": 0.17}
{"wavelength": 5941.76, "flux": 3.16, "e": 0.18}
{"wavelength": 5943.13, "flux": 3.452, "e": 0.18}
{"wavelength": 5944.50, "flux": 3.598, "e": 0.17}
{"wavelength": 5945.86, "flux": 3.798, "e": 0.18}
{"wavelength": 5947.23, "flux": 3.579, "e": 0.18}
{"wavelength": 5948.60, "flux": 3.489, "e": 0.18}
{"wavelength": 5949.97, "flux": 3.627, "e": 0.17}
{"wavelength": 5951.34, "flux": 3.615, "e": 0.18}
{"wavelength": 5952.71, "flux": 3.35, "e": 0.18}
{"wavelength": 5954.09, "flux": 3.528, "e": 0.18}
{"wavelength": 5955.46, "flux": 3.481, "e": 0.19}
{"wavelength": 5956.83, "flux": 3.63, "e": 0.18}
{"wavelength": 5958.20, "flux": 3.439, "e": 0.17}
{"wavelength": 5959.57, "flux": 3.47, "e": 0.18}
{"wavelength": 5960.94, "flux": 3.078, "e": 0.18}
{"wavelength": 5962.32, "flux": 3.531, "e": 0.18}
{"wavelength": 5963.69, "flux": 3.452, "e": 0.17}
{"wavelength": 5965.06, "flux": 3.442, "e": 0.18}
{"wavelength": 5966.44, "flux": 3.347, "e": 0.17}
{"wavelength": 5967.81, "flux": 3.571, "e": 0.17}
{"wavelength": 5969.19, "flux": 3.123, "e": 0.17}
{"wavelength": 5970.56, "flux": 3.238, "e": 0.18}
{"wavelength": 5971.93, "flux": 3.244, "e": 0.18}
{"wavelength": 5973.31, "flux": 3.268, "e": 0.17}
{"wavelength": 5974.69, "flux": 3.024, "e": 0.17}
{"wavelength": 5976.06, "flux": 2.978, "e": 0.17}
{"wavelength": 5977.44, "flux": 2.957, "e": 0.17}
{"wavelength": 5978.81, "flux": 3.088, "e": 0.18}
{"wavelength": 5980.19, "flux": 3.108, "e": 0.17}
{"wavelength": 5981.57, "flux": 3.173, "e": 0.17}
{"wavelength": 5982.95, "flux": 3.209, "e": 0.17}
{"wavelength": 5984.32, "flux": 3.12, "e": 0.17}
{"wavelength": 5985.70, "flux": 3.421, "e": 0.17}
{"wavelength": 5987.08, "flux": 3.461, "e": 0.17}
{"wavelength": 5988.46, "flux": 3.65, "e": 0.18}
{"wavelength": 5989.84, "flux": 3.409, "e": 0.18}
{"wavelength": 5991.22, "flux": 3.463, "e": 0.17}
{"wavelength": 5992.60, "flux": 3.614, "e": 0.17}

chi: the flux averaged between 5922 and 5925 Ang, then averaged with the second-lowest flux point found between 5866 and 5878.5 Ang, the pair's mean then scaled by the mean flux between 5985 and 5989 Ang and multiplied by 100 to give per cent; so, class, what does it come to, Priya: 103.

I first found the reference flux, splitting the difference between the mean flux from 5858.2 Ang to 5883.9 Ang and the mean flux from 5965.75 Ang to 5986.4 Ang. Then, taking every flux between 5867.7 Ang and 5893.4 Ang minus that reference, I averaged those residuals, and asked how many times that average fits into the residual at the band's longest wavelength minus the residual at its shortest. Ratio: -3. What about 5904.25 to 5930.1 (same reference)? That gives 4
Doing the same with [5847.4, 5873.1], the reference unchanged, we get 1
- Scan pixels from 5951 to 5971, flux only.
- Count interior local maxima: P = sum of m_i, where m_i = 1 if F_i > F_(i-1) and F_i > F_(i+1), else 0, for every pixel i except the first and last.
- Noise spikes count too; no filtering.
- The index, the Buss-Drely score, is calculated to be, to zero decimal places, 5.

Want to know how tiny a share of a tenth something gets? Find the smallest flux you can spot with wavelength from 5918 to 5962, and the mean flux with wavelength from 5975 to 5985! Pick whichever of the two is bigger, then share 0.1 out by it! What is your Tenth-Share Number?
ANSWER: 0.0324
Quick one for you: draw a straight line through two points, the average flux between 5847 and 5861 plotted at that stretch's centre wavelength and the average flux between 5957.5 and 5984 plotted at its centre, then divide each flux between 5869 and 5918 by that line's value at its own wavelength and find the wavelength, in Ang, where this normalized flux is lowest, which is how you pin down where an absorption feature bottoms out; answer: 5891.35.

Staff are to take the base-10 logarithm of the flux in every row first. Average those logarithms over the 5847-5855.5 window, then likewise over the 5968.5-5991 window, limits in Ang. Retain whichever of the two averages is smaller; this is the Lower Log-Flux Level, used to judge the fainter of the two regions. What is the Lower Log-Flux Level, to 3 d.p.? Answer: 0.507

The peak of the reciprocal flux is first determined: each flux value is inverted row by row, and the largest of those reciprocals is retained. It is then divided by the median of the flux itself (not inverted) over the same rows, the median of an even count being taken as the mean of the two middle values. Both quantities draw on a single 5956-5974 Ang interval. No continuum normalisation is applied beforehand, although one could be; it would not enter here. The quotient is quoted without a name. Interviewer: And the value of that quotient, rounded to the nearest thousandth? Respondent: 0.094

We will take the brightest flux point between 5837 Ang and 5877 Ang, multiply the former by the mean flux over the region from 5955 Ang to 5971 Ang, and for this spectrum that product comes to 13.3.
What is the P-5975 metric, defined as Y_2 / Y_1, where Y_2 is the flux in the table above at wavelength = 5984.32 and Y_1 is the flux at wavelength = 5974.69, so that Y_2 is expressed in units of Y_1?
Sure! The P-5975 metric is 1.03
